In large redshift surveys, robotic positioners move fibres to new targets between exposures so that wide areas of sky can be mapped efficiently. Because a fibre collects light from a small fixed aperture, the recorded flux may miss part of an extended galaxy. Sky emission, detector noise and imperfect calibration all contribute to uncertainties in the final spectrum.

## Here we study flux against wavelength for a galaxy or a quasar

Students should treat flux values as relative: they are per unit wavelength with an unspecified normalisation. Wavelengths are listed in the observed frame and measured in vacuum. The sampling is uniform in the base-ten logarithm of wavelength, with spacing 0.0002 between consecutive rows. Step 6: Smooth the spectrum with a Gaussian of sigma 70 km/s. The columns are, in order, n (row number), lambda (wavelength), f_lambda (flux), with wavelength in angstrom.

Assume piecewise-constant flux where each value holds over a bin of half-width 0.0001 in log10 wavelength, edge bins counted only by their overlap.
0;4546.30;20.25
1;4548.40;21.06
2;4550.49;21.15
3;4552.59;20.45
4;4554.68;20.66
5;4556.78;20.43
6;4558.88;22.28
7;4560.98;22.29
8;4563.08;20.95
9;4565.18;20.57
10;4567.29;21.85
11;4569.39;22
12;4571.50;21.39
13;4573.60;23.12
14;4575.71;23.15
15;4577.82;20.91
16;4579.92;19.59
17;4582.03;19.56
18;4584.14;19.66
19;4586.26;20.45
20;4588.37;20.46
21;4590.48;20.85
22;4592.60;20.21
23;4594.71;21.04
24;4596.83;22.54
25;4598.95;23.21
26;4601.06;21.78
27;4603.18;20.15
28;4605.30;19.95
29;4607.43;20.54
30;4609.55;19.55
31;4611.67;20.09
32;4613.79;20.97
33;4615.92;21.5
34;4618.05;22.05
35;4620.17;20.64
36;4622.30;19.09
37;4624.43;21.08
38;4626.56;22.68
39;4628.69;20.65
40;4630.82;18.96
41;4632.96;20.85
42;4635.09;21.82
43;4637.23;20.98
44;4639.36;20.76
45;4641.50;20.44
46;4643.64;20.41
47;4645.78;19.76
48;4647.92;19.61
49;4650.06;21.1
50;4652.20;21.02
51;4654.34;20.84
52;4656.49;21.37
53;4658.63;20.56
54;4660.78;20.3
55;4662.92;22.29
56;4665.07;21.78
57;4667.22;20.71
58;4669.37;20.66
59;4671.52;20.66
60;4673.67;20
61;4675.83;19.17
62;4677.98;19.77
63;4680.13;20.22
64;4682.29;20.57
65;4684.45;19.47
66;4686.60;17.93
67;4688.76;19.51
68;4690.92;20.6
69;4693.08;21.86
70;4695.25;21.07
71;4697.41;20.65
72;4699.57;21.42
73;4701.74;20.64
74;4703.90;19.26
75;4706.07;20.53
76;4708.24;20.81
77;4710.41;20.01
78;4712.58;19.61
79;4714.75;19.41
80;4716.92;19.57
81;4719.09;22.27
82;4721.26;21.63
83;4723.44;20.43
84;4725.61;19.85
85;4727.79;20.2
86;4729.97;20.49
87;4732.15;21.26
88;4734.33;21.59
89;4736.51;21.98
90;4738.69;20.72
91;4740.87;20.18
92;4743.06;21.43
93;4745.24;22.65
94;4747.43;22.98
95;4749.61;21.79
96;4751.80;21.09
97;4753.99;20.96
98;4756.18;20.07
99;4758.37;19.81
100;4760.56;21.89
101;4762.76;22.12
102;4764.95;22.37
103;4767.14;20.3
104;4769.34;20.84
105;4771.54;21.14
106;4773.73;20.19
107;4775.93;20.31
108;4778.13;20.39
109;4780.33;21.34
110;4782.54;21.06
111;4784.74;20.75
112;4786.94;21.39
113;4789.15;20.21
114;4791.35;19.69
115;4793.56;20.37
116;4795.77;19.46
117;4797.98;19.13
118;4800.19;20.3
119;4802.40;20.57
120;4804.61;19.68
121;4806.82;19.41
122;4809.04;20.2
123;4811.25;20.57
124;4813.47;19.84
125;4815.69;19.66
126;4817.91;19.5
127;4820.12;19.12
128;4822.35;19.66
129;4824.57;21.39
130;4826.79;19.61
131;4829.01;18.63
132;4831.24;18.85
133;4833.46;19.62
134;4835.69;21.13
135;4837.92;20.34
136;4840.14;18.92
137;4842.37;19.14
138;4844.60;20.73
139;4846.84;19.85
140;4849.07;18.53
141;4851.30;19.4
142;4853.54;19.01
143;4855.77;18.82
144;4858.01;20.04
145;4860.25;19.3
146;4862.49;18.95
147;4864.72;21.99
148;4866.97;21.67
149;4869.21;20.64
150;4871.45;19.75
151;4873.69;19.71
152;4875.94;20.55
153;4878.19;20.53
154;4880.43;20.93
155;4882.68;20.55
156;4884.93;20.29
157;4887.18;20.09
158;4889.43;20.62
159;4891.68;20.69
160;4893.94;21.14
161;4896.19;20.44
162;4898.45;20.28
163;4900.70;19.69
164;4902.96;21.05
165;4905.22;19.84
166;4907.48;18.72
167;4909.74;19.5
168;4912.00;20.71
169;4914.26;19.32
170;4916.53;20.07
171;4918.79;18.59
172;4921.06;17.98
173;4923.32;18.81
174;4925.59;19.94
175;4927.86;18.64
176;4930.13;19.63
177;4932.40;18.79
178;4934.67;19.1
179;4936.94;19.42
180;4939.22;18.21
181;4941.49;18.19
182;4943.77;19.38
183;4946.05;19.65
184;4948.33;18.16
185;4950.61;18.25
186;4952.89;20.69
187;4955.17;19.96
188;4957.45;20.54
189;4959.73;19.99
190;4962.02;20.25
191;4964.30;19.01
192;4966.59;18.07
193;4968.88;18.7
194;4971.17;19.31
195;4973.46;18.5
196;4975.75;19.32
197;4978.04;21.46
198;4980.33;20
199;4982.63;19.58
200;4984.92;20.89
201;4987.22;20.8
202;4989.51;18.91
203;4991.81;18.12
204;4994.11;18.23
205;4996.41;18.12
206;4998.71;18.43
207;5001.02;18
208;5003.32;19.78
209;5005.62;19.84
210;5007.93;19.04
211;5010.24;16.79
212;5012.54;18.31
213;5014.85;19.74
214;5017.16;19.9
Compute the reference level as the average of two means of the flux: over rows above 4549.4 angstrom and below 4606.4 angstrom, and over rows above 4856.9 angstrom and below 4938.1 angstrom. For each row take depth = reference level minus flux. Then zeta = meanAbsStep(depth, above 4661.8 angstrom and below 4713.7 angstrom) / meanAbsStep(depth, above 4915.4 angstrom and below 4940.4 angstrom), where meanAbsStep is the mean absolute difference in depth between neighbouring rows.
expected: 0.87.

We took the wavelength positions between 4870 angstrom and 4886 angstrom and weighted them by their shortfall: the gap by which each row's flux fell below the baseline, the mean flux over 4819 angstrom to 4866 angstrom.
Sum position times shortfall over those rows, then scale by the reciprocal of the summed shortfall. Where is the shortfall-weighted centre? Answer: 4880.0 angstrom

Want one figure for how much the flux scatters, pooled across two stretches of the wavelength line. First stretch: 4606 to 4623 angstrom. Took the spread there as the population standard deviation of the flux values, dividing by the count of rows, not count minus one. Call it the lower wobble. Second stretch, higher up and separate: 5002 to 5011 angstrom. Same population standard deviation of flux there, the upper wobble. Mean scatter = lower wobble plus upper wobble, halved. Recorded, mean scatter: 1.1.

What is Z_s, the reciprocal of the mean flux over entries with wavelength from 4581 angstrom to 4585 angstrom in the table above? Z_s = 0.0510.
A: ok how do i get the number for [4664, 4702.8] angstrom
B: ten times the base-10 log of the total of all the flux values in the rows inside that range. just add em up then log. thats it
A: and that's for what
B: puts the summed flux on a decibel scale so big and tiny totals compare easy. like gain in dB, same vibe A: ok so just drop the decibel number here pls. 25.6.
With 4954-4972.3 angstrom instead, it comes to 21.9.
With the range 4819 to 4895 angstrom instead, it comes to 28.3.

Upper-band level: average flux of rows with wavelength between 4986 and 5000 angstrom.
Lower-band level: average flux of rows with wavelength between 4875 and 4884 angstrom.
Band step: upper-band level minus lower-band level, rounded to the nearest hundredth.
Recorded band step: -1.87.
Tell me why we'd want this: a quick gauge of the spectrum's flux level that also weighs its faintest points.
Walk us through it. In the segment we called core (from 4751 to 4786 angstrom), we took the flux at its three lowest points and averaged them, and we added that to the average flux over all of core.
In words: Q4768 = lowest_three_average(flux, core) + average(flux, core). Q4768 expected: 40.9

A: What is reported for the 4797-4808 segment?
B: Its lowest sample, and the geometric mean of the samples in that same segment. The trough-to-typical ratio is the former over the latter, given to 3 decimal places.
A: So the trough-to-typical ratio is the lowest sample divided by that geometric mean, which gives 0.966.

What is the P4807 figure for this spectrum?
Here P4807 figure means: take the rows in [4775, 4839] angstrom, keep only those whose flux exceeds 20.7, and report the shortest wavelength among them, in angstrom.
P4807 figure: 4780.33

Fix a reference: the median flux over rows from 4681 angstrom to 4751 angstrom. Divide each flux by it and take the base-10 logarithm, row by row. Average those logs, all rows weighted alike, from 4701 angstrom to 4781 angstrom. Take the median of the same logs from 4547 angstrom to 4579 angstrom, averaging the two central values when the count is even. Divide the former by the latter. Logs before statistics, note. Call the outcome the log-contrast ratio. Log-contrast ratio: 0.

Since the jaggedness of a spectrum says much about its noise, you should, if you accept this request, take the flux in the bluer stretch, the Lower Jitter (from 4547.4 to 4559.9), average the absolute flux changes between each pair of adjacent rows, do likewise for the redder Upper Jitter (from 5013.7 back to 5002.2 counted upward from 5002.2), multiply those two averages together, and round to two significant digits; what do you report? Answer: 0.71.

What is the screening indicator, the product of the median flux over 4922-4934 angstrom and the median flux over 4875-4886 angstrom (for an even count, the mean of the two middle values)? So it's 387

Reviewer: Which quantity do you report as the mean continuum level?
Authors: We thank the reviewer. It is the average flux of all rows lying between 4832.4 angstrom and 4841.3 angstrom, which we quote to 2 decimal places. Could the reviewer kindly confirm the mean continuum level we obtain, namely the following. 20.00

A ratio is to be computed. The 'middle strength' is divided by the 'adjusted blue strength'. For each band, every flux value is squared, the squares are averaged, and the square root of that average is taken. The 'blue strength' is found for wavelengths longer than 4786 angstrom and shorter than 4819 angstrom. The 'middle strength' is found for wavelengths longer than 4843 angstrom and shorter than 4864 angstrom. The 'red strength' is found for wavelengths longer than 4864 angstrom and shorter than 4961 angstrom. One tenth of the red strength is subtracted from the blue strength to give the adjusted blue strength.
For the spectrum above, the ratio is 1.08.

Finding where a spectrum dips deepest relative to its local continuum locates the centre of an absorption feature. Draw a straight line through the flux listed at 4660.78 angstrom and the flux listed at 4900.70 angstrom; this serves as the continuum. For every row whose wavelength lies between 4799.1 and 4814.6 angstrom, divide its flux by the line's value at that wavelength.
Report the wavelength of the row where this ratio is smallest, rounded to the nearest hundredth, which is 4806.82 angstrom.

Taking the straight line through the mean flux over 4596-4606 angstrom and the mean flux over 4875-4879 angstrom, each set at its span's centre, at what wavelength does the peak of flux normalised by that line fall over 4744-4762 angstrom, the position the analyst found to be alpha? 4747.43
